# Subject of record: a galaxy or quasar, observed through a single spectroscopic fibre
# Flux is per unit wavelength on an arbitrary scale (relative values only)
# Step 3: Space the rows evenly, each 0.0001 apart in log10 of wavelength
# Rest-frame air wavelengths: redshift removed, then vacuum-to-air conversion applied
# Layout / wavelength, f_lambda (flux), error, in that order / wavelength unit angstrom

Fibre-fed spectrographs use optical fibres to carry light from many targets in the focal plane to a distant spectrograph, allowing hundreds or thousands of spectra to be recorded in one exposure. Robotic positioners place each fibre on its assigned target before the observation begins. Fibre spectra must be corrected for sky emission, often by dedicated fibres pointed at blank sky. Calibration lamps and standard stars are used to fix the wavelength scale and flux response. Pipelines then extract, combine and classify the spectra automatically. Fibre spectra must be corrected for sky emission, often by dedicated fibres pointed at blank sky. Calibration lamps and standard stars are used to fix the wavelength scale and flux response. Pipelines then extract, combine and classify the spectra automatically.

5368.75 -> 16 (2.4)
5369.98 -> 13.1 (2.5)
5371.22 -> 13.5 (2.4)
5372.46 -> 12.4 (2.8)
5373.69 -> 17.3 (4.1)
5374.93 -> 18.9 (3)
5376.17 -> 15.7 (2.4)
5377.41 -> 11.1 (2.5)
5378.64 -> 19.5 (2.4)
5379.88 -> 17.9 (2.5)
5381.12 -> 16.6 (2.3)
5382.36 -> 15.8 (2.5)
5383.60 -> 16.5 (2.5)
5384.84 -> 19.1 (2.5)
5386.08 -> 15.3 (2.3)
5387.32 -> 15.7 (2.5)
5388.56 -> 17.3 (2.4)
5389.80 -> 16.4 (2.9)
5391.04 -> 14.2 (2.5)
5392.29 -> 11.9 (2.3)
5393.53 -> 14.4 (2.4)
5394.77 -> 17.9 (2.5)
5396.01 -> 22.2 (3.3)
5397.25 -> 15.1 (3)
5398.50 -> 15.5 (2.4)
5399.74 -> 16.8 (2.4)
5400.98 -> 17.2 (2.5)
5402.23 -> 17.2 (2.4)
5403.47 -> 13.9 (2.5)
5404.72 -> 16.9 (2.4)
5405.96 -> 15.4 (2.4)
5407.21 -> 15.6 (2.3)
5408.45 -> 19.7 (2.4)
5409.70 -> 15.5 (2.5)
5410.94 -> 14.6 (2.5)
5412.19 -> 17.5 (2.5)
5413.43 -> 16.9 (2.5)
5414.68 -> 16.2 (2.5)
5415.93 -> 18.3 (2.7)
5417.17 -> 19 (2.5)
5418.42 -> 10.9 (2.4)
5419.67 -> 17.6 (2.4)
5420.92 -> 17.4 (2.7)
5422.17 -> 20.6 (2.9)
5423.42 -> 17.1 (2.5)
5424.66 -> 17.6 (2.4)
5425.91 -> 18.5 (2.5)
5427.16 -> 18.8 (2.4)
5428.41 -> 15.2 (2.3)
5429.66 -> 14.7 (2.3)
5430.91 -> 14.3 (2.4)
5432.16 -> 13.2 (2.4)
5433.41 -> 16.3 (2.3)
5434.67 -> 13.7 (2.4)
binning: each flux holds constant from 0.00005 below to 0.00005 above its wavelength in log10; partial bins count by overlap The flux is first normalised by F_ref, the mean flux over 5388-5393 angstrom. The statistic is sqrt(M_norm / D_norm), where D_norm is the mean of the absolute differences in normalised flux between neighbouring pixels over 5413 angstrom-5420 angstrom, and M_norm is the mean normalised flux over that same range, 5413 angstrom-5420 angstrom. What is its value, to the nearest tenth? 2.1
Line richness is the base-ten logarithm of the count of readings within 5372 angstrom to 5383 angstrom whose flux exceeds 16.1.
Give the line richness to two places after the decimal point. 0.70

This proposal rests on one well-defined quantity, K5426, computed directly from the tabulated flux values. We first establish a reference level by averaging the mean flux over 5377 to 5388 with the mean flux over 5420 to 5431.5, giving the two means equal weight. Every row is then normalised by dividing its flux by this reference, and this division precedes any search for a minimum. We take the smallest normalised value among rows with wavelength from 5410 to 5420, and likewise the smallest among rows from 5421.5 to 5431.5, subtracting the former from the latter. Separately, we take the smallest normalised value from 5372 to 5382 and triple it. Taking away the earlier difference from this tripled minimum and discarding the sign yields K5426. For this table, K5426 1.78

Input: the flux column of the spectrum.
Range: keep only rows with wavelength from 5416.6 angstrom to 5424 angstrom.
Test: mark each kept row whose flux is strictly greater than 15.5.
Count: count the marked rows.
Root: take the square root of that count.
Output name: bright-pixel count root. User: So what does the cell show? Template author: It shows 2.24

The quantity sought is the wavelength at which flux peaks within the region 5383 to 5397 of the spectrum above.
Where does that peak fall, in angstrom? 5396.01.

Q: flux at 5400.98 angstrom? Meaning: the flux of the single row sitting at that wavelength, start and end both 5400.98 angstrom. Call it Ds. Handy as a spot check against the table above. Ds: 17.2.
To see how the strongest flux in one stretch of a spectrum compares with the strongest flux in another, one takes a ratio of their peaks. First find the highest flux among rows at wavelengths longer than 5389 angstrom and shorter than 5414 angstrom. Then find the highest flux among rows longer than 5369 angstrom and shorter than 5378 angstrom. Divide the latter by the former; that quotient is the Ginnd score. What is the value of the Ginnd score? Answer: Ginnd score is 0.85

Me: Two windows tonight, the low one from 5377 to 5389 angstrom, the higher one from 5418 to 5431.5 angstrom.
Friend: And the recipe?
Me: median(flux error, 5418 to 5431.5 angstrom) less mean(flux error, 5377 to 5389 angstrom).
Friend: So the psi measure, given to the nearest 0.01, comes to -0.04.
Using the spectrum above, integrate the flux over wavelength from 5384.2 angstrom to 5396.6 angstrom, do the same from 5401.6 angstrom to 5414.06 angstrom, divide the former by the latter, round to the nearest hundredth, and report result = 1.00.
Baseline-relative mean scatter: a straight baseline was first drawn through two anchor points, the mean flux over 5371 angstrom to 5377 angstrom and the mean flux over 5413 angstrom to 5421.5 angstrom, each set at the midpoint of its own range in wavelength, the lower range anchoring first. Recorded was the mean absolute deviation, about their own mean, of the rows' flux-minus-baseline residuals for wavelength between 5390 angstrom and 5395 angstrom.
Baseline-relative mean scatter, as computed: 1.6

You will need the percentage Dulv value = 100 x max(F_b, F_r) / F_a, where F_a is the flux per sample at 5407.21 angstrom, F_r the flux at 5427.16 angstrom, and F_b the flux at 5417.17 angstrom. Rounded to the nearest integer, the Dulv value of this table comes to 122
